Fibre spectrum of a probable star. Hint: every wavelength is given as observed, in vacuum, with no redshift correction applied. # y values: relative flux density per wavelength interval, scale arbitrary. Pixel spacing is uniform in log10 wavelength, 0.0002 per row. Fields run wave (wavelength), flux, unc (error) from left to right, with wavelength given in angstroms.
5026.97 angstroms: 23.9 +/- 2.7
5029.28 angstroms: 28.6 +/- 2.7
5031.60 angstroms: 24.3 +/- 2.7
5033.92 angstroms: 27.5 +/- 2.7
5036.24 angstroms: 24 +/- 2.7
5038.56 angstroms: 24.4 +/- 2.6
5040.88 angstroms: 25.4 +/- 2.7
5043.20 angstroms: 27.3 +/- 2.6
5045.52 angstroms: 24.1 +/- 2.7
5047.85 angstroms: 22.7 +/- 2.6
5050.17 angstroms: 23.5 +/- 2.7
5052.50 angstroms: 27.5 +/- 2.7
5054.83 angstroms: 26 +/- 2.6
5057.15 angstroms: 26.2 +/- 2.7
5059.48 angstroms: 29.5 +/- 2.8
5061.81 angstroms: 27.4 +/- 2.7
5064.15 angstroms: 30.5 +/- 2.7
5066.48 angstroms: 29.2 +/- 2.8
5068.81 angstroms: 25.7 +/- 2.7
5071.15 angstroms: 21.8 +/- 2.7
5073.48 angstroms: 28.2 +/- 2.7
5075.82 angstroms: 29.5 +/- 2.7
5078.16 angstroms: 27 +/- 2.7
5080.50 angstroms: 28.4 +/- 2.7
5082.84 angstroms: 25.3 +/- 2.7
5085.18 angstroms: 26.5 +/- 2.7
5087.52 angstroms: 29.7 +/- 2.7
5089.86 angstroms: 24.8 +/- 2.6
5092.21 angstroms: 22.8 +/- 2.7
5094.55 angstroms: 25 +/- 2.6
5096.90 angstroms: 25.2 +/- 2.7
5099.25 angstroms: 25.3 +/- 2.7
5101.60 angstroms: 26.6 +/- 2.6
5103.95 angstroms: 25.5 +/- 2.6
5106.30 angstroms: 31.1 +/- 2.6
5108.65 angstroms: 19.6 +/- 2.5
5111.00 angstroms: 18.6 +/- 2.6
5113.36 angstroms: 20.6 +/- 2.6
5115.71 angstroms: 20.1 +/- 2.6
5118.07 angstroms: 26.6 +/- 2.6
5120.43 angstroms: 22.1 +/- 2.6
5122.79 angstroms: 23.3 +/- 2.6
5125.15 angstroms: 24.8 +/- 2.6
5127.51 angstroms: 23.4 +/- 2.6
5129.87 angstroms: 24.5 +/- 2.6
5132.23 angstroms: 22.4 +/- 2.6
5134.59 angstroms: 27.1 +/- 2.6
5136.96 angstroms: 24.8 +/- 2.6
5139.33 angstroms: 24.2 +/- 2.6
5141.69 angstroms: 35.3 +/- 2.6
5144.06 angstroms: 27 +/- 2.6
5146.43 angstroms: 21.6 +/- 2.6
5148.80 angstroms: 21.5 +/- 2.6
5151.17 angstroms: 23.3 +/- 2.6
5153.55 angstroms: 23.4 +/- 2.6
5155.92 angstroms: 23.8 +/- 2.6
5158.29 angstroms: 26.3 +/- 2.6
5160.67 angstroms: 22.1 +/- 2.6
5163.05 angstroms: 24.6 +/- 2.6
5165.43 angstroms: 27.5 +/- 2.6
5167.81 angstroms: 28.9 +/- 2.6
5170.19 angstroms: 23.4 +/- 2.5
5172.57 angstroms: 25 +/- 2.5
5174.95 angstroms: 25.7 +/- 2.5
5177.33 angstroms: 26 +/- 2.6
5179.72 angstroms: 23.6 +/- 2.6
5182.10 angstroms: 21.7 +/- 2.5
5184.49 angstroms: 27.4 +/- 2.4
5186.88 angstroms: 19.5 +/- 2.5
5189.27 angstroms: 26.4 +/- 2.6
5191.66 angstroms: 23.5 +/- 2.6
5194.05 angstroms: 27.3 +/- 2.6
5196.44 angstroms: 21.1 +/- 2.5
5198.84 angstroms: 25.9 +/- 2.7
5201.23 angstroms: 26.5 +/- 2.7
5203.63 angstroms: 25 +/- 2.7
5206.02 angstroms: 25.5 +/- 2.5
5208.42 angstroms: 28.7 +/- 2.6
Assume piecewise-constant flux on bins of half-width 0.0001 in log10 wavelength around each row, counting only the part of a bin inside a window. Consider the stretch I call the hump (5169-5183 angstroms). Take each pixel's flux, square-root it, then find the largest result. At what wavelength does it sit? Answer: 5177.33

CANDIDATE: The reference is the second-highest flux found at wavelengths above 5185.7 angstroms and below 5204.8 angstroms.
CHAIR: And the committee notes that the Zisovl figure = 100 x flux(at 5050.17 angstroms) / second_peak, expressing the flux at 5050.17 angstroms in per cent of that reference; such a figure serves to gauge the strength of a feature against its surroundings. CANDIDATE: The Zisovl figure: 89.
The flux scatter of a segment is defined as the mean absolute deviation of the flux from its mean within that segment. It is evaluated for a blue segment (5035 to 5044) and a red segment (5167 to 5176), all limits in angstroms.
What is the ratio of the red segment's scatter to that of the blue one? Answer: 1.5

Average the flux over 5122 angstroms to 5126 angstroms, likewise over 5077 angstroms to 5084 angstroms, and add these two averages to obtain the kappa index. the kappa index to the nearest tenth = 51.0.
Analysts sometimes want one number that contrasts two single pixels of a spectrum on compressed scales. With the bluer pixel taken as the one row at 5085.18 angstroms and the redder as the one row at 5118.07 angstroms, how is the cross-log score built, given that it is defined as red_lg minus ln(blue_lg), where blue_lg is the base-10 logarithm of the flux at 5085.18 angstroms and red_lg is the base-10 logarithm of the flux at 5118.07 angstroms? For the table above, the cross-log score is 1.07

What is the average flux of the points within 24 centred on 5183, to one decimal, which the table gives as 24.6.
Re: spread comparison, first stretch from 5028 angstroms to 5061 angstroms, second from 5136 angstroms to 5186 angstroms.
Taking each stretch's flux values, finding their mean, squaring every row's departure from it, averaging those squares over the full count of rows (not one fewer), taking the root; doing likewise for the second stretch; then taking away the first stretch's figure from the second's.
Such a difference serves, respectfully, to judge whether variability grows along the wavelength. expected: 1.1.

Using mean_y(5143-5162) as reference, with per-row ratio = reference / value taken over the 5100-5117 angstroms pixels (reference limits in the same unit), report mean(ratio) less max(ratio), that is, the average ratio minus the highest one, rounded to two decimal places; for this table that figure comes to -0.22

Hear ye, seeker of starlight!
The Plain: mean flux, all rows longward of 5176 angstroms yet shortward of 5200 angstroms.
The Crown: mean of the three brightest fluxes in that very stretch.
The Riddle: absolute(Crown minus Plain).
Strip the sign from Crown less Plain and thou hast 2.79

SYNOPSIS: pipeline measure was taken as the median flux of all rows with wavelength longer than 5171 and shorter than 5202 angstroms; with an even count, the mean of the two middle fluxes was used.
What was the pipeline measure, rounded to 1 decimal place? 25.7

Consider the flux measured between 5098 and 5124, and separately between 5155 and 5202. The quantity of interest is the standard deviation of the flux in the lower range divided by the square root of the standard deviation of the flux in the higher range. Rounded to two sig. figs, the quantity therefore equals 2.4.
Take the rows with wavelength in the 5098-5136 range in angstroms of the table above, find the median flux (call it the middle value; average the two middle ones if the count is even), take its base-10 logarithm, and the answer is 1.38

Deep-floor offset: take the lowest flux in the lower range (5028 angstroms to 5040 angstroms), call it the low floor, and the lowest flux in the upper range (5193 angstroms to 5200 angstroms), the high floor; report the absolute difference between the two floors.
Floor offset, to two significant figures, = 2.9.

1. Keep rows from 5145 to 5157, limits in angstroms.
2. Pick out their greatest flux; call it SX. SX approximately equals 23.8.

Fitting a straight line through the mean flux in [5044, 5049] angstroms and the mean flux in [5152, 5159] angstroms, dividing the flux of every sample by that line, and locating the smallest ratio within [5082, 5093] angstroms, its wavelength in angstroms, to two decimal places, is 5092.21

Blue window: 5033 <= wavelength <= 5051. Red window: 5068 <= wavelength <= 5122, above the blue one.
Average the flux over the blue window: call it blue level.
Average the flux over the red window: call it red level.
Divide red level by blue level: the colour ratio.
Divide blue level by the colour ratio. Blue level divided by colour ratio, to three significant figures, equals 24.7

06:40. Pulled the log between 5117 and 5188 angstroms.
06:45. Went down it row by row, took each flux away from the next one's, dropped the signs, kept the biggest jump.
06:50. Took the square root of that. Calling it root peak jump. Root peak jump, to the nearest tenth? 3.3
